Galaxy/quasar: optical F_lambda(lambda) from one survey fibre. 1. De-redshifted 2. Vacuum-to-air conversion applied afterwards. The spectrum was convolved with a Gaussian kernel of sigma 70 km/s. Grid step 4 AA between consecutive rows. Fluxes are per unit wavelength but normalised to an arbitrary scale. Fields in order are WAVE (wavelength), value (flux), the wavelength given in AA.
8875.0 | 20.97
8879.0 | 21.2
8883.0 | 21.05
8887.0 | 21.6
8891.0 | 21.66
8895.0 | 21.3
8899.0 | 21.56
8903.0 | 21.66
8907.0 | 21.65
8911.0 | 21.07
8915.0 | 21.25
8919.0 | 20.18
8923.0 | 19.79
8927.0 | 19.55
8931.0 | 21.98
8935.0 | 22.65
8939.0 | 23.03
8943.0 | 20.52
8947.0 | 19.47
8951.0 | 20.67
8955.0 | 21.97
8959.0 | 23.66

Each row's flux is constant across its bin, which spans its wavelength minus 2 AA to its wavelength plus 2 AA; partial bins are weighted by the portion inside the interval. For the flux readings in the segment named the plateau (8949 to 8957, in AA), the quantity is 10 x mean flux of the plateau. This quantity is 213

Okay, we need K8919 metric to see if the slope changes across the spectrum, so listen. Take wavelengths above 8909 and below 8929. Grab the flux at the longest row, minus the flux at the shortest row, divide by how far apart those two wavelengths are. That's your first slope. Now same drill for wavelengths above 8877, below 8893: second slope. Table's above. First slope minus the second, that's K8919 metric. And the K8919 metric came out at -0.13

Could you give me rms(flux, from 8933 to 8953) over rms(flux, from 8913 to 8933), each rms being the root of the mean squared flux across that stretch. 1.04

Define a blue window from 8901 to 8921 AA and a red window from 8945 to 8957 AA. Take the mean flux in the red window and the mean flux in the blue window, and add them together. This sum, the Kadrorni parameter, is 41.9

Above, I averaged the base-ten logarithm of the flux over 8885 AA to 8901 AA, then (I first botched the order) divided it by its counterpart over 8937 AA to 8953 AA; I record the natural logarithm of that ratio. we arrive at 0.010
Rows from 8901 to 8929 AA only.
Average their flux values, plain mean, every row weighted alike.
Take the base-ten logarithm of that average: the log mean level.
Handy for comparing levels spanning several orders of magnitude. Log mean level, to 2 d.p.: 1.32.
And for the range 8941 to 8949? 1.30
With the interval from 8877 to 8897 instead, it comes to 1.33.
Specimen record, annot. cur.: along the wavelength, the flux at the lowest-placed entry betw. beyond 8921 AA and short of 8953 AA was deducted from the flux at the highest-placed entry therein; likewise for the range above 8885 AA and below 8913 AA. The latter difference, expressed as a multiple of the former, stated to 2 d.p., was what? -0.60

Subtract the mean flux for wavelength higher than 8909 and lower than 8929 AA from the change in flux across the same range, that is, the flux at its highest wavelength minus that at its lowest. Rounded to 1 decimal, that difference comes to -21.9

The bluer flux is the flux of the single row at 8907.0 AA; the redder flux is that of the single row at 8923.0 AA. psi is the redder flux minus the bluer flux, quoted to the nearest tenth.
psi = -1.9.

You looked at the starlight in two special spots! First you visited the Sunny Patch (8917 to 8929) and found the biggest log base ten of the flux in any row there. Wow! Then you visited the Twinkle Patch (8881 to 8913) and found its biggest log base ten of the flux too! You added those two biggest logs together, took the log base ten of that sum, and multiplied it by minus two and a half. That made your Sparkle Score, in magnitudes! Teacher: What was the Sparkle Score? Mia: -1.05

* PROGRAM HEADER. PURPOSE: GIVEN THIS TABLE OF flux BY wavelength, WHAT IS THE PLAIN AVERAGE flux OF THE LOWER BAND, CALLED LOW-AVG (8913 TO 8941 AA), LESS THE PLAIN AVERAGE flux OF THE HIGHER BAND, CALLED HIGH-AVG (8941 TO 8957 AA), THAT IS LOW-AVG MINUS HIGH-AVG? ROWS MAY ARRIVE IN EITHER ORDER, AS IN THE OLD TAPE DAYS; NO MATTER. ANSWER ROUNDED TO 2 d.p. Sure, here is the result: 0.55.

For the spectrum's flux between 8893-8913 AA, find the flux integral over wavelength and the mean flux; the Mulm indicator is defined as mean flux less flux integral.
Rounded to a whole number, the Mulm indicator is -408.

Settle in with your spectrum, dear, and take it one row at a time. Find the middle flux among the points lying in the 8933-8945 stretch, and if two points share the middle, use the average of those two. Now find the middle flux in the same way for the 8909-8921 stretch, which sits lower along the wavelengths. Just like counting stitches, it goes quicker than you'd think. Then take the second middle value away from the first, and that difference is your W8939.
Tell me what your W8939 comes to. 1.6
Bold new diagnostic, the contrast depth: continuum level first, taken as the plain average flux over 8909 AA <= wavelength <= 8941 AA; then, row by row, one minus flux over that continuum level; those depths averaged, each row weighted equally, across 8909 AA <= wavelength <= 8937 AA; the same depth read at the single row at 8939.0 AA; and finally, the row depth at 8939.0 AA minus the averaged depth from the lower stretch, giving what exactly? -0.10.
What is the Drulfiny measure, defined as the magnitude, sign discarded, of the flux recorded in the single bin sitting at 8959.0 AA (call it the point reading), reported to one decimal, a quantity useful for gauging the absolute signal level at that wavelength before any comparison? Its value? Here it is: 23.7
